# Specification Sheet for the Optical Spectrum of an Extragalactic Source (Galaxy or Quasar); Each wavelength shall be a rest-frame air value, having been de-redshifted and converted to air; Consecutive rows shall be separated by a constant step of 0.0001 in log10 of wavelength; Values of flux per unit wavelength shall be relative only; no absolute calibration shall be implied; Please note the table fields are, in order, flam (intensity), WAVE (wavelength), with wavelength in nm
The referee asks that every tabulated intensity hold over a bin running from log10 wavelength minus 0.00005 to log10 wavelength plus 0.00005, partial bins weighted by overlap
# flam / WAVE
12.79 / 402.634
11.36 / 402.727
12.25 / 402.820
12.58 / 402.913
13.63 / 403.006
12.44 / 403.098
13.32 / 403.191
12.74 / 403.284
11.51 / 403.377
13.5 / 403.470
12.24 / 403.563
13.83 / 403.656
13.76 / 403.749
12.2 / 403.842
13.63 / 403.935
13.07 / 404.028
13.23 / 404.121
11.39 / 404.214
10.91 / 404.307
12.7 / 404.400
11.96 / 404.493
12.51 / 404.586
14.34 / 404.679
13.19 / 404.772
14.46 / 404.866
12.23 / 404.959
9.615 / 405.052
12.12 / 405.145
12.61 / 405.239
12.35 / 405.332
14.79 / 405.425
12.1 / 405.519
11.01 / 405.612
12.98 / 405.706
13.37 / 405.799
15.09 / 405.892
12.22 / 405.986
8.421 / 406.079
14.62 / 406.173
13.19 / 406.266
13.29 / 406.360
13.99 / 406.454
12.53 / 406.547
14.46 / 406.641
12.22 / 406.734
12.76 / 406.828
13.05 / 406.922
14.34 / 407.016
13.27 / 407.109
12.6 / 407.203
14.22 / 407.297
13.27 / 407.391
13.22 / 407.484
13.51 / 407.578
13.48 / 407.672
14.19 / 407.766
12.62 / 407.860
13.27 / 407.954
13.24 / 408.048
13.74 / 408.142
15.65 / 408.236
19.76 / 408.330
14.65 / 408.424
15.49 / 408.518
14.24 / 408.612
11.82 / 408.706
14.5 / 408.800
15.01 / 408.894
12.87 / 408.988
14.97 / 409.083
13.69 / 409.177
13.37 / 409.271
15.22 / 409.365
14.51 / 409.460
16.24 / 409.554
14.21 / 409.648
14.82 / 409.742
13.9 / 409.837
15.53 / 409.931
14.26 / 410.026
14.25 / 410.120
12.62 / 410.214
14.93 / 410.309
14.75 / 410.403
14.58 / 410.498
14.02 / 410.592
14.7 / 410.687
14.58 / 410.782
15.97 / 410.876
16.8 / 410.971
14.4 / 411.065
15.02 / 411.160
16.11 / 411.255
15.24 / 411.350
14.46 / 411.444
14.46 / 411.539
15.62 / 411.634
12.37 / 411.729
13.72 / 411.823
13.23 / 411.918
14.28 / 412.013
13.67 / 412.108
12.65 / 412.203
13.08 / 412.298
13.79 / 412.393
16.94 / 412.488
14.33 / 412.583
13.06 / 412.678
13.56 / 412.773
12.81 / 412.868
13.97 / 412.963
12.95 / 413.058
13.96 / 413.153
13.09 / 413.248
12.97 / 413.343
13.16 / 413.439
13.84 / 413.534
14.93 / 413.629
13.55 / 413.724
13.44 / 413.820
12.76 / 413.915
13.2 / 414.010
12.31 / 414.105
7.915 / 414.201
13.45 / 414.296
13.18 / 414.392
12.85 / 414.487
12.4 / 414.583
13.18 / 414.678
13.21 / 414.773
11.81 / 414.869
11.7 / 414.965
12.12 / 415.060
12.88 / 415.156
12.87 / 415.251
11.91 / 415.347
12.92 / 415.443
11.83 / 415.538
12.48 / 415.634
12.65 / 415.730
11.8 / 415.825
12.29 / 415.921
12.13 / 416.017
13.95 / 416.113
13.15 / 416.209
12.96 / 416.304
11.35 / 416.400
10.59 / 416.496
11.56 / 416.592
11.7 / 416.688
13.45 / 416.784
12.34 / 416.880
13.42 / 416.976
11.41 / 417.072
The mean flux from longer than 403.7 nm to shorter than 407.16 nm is 12.8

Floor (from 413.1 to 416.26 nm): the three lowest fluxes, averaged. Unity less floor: -9.5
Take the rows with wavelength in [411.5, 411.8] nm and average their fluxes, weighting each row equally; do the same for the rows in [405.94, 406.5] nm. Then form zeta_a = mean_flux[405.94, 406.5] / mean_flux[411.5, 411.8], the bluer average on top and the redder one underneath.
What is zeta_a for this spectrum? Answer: 0.89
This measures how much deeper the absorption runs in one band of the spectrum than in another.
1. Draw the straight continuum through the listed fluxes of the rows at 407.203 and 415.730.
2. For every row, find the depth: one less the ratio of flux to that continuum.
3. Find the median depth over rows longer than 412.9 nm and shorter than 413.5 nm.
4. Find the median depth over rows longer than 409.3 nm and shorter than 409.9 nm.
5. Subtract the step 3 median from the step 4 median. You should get -0.12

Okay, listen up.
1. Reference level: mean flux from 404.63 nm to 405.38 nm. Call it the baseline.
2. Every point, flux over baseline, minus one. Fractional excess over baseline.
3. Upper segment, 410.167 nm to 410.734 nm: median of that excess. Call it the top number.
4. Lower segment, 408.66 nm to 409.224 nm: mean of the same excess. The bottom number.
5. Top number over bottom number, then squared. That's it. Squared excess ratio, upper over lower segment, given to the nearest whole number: 3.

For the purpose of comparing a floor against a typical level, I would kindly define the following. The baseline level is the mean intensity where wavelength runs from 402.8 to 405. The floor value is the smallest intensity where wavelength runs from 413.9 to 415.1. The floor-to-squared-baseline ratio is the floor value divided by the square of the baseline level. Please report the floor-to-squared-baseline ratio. 0.048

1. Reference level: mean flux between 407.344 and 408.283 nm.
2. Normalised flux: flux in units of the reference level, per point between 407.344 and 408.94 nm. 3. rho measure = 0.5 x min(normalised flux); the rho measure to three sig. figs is 0.434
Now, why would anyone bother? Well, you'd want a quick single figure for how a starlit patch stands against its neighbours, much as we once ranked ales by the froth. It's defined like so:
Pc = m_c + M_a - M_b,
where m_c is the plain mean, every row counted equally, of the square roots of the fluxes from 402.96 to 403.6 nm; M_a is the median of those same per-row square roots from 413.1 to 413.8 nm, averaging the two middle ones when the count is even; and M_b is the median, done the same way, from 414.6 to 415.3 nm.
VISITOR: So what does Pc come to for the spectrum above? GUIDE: 3.67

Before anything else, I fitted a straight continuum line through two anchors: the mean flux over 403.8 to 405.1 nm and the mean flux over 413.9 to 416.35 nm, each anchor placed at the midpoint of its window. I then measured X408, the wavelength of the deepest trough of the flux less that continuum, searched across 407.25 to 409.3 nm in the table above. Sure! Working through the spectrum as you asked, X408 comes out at 408.706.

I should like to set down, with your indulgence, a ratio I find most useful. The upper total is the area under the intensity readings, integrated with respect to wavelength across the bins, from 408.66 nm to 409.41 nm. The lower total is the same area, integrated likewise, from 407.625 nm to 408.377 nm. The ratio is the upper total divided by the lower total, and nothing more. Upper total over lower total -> 0.96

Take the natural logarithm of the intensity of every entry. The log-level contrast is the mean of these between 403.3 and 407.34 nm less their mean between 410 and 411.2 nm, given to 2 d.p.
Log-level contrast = -0.14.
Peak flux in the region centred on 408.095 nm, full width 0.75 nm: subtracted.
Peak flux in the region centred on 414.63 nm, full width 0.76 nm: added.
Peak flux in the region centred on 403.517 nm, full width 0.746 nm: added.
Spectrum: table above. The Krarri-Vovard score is 7.5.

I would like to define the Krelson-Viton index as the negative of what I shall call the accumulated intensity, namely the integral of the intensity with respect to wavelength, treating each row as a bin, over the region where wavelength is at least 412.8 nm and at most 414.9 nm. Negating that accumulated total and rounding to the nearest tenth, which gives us -27.2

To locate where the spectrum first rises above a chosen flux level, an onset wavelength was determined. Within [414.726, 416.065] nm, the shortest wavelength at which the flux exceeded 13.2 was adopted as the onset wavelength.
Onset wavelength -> 414.773 nm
